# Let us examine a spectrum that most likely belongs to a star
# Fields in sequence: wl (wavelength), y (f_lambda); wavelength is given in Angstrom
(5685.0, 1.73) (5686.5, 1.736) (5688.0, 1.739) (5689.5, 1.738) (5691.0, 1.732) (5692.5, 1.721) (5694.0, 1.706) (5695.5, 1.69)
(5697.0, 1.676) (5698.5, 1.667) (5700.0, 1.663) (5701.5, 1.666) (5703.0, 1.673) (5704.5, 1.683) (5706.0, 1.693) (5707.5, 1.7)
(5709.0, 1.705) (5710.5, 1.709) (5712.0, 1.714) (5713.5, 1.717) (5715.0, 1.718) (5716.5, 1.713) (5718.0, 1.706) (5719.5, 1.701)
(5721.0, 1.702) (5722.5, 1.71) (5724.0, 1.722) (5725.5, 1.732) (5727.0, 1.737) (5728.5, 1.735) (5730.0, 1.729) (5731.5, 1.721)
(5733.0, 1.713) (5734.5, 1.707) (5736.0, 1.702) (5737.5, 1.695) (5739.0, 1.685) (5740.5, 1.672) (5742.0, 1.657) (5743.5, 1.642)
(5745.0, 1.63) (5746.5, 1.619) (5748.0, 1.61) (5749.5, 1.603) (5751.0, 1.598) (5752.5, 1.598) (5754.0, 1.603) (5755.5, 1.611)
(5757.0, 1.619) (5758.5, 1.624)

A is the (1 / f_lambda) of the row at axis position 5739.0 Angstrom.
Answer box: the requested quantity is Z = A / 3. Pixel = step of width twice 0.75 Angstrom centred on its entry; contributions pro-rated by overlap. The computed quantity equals 0.1978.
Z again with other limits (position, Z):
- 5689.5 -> 0.1918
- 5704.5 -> 0.1981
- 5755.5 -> 0.2069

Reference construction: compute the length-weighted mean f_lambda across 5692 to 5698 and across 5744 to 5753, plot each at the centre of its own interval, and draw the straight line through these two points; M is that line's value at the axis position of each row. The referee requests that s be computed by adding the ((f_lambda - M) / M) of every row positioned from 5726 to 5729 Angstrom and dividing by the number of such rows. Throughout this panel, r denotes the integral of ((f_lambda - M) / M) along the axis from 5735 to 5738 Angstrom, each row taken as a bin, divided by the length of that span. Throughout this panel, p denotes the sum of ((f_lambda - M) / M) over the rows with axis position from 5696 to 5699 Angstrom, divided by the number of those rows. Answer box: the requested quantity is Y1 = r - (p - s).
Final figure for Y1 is 0.11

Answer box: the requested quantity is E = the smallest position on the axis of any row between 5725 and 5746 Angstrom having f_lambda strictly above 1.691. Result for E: 5725.5 Angstrom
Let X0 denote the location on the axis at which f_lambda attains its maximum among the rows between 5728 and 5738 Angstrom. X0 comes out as 5728.5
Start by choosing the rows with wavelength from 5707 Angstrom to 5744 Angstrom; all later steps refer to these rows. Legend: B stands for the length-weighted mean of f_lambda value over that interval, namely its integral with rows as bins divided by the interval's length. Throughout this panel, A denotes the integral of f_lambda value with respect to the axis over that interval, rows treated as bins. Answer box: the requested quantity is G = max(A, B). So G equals 63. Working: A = 63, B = 1.71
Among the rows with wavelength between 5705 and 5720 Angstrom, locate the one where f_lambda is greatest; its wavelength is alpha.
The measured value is 5715.0 Angstrom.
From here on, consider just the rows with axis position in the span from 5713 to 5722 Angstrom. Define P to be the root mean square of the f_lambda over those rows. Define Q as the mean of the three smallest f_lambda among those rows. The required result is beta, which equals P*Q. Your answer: 2.91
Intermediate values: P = 1.71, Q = 1.70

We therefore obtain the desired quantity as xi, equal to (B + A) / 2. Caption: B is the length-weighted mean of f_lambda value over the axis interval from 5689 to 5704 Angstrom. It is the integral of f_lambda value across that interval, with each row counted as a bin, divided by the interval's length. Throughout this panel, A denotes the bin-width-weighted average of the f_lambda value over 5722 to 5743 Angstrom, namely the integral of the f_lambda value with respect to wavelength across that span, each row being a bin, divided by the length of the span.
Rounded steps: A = 1.71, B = 1.69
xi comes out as 1.70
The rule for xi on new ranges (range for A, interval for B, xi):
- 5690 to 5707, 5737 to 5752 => 1.66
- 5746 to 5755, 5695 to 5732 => 1.65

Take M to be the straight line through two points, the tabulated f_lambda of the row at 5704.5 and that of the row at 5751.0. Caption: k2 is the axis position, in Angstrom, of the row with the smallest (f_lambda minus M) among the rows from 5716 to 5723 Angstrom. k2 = 5719.5 Angstrom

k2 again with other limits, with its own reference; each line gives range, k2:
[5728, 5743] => 5742.0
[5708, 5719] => 5709.0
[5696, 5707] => 5700.0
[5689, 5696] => 5695.5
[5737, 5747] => 5746.5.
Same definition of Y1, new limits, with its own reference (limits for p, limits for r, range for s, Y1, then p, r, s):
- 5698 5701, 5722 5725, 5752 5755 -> 0.05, -0.014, 0.04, -0.002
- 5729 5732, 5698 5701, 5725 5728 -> -0.01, 0.052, -0.01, 0.054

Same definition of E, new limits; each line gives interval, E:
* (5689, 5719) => 5689.5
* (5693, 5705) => 5694.0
